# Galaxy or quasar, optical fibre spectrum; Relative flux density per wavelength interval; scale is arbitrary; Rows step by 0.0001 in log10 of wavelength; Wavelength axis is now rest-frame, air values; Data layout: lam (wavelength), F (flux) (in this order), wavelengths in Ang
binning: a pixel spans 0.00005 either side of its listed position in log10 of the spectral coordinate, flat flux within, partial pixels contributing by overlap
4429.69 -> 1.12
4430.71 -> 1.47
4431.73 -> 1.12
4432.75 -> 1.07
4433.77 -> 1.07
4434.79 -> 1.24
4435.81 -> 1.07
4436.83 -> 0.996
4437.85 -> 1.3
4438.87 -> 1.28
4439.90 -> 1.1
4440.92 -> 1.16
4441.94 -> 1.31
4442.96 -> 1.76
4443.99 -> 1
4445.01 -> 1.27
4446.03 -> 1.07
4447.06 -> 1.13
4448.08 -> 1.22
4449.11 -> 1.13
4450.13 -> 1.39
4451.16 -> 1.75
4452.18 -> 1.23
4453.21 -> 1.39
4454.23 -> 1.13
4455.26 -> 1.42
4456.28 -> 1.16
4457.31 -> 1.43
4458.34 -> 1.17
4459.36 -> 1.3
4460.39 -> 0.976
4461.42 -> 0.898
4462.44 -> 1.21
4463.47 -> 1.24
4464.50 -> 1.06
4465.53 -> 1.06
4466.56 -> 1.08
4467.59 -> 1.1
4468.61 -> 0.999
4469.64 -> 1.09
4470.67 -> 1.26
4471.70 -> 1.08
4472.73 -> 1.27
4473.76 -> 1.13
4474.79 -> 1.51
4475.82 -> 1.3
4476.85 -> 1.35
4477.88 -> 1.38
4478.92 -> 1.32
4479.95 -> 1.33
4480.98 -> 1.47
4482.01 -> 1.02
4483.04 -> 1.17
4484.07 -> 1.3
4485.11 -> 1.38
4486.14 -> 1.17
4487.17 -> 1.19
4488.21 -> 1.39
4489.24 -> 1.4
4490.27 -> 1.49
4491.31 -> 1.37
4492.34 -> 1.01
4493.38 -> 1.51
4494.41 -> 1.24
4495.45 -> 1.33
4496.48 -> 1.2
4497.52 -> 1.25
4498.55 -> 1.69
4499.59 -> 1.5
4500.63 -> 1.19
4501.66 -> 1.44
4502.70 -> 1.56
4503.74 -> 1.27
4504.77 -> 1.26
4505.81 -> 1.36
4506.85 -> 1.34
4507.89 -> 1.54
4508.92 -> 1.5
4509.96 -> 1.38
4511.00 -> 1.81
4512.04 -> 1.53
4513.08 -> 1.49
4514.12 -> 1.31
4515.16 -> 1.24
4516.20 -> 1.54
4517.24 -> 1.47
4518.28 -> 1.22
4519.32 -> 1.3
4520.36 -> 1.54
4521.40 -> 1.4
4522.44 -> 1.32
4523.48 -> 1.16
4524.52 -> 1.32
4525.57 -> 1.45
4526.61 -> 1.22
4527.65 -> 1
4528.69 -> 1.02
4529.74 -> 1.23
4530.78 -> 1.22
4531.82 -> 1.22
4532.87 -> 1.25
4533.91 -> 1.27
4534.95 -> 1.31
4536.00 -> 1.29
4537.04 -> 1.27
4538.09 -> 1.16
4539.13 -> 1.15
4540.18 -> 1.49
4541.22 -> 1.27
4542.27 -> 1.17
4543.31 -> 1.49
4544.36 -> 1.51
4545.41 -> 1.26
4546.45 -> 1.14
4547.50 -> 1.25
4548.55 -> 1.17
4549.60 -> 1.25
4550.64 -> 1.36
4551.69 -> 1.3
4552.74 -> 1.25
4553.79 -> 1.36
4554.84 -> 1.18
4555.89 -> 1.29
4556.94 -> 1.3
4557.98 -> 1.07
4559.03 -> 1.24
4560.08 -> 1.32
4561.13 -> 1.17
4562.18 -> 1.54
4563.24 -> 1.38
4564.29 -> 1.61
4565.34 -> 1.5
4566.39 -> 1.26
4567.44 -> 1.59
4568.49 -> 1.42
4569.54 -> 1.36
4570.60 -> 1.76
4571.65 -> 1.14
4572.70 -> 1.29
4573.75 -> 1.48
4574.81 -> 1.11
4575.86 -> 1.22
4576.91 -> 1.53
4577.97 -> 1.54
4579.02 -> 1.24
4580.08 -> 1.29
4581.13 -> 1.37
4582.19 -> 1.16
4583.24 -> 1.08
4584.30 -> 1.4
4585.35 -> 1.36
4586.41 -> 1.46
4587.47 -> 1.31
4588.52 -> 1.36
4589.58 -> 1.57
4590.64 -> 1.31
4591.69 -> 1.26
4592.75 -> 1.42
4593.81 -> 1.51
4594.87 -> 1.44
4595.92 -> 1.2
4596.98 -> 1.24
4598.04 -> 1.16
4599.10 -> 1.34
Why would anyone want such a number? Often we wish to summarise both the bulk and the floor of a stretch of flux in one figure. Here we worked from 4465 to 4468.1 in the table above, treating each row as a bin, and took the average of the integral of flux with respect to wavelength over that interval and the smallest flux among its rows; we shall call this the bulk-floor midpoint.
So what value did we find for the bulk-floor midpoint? 2.20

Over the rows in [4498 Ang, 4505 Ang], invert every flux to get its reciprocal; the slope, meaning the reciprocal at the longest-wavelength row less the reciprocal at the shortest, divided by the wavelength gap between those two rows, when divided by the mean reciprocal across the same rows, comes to 0.045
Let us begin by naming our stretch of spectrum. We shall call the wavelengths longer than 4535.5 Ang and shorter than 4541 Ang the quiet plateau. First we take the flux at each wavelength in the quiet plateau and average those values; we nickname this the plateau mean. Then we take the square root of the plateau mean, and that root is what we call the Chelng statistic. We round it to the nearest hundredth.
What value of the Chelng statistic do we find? 1.13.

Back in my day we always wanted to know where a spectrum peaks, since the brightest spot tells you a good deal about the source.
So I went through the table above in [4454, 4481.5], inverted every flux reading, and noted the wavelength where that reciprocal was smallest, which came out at 4474.79 Ang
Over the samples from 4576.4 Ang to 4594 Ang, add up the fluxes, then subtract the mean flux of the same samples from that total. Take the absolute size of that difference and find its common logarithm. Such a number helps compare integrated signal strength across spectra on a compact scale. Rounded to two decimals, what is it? 1.34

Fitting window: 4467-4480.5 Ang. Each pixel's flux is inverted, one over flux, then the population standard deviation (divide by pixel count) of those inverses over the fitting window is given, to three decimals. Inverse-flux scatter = 0.096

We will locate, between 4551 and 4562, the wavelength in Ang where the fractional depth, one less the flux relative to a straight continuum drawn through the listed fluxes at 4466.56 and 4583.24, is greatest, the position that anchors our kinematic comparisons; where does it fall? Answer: 4557.98 Ang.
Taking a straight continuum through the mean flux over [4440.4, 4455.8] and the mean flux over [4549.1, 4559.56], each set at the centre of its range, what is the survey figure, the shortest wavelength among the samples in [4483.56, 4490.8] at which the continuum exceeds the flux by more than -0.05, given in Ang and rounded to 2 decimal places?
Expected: 4484.07 Ang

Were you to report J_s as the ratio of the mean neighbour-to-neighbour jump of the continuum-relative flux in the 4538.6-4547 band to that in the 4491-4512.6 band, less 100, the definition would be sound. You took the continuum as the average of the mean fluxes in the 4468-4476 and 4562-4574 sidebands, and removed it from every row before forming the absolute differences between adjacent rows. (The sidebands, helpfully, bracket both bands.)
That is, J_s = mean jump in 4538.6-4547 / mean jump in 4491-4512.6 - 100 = -99.1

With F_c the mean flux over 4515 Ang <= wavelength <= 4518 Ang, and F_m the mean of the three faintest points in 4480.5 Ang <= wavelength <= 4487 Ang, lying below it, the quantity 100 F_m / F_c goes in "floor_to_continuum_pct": 79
